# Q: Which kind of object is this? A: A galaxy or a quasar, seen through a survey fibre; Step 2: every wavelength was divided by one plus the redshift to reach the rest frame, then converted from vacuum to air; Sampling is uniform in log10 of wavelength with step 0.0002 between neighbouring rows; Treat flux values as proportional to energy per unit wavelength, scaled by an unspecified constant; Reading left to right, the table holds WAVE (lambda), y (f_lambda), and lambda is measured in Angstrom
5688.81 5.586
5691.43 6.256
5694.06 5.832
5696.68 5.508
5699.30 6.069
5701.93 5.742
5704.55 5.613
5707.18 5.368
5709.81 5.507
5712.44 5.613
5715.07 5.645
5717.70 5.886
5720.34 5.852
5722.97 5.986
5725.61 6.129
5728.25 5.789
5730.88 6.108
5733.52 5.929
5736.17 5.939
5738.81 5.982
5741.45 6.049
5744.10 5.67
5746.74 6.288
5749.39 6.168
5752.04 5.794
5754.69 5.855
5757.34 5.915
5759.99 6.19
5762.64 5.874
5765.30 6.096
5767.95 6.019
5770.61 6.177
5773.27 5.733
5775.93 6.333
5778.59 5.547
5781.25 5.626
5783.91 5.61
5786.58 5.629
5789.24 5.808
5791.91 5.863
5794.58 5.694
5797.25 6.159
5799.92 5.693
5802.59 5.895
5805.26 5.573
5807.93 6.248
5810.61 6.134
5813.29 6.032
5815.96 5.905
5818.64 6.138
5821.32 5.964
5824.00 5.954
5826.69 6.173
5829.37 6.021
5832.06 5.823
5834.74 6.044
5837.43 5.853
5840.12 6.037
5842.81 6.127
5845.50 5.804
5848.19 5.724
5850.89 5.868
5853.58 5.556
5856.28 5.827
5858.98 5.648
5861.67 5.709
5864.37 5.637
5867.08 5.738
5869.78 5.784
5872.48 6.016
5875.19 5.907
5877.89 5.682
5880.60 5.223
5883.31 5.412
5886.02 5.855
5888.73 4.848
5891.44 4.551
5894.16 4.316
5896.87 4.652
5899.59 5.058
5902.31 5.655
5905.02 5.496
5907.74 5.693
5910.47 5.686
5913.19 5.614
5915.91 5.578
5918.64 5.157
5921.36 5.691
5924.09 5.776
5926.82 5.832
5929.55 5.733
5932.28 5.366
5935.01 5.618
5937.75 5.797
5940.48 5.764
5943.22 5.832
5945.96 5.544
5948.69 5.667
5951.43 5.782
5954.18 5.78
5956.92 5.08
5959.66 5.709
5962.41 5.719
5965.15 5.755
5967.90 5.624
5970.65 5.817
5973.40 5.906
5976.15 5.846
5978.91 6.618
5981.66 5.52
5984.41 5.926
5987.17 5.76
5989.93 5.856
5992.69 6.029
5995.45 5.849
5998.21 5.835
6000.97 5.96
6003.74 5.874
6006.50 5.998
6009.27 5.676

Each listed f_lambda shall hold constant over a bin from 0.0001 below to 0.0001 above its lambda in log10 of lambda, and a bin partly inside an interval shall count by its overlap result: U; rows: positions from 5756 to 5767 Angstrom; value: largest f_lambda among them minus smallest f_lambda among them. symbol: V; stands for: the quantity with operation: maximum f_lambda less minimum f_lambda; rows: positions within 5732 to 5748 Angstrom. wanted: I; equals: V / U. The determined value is 2.0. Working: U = 0.32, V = 0.62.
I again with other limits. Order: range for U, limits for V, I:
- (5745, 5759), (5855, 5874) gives 0.8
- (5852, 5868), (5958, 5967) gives 0.2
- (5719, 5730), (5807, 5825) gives 1.0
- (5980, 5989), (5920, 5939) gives 1.1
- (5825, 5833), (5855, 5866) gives 0.5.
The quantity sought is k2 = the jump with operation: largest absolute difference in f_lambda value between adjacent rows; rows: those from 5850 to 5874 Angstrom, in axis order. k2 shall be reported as 0.31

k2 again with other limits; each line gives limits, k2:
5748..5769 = 0.37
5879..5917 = 1.01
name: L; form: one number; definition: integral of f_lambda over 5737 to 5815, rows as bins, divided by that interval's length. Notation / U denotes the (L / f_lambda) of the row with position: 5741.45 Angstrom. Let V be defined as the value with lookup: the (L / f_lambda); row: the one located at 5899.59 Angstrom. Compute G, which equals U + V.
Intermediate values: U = 0.98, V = 1.17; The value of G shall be 2.15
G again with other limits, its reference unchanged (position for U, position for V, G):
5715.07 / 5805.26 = 2.11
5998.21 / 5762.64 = 2.02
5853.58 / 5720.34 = 2.08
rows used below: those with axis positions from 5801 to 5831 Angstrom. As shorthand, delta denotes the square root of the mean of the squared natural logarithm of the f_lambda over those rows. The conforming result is 1.79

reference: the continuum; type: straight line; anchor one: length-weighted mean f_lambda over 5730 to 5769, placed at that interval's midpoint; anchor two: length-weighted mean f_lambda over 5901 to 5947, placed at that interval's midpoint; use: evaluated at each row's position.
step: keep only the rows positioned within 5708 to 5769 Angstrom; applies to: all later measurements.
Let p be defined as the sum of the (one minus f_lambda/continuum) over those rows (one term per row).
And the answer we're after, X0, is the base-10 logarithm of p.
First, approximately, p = 0.3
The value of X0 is -0.5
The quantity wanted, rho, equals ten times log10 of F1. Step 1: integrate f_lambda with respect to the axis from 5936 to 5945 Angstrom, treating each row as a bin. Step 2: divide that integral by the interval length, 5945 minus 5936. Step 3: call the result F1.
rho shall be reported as 7.61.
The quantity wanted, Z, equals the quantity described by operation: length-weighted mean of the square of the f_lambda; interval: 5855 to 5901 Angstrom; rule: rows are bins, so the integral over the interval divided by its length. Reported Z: 29.4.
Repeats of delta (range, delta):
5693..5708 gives 1.74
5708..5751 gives 1.78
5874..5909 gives 1.66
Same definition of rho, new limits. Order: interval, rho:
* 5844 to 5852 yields 7.64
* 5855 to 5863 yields 7.58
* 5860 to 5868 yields 7.55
